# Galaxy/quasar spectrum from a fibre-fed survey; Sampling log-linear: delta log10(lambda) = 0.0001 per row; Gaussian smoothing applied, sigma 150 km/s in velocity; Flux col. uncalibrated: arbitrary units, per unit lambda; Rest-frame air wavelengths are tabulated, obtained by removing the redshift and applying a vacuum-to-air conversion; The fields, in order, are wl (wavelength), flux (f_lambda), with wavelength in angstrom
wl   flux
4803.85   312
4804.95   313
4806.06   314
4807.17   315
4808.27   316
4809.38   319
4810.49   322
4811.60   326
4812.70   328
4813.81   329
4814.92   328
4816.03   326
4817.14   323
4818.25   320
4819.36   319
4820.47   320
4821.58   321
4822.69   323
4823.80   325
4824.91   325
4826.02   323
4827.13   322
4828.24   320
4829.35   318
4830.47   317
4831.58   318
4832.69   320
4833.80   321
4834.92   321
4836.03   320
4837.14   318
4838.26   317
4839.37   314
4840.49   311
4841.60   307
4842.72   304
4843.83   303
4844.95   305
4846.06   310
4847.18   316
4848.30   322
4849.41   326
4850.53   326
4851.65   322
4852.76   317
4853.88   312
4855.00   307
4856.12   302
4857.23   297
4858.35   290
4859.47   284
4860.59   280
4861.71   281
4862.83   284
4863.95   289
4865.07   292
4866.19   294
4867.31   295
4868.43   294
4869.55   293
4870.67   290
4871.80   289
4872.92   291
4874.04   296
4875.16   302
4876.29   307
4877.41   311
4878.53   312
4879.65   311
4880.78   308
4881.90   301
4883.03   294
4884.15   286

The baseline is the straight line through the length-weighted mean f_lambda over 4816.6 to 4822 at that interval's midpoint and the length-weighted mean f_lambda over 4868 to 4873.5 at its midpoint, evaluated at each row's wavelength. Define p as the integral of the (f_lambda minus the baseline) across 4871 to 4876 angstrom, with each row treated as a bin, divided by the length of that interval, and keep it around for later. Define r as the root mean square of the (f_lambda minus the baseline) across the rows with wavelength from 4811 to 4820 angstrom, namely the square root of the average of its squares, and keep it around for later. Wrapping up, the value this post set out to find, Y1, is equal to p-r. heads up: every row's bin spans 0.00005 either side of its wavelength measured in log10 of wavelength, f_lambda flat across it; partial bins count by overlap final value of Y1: 2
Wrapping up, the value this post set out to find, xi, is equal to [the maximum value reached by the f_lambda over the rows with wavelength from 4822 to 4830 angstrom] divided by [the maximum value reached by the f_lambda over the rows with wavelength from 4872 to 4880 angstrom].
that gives 1.04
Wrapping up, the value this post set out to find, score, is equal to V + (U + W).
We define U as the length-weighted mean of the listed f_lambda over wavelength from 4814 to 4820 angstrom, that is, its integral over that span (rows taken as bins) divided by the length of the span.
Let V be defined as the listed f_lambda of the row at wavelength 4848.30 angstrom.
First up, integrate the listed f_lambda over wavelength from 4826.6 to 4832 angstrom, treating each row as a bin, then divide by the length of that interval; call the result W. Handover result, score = 964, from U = 323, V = 322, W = 319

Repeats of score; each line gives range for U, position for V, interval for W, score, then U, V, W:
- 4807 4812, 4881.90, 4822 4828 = 944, 320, 301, 324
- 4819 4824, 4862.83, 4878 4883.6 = 911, 322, 284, 305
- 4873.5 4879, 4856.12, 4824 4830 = 929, 306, 302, 322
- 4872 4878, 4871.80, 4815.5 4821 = 911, 301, 289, 321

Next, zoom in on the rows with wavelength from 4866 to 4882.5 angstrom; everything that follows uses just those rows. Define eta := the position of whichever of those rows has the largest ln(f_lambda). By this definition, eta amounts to 4878.53 angstrom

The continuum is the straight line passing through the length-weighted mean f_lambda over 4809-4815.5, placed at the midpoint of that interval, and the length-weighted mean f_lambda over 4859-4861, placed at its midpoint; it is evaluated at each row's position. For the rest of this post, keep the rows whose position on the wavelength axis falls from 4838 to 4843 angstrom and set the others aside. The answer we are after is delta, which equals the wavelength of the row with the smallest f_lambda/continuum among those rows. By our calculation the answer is 4842.72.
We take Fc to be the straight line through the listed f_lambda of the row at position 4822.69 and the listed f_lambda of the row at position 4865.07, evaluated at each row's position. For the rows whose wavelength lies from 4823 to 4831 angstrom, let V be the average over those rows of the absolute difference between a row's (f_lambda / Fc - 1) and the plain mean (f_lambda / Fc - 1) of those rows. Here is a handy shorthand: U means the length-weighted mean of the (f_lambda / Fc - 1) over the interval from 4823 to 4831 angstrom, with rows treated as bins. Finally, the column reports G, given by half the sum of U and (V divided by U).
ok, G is 0.39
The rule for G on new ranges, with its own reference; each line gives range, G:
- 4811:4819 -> -0.31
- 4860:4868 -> -0.71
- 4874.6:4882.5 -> 0.12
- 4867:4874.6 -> 0.19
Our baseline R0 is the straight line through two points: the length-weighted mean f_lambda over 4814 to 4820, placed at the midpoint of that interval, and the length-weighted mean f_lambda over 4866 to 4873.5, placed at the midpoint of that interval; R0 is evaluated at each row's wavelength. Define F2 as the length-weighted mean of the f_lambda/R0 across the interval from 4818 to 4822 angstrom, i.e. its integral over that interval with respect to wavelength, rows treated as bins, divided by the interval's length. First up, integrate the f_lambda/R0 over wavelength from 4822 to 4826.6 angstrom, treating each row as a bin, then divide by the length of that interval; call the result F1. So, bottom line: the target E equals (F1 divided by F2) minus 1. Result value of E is 0.02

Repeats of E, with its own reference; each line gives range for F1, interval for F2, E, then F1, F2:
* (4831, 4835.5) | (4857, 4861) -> 0.06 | 1.02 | 0.96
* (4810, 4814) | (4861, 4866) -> 0.03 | 1.00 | 0.97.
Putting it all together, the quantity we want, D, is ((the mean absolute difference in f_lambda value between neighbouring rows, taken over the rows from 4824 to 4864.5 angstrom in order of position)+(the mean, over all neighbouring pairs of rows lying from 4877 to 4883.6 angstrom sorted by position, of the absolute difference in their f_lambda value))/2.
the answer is 3.44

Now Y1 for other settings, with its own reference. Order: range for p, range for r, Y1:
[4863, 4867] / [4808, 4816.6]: -9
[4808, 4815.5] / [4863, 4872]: -3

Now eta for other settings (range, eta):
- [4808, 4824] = 4813.81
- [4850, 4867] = 4850.53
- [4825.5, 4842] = 4826.02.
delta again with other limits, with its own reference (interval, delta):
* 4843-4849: 4843.83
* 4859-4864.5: 4860.59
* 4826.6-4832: 4829.35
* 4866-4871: 4866.19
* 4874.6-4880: 4875.16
